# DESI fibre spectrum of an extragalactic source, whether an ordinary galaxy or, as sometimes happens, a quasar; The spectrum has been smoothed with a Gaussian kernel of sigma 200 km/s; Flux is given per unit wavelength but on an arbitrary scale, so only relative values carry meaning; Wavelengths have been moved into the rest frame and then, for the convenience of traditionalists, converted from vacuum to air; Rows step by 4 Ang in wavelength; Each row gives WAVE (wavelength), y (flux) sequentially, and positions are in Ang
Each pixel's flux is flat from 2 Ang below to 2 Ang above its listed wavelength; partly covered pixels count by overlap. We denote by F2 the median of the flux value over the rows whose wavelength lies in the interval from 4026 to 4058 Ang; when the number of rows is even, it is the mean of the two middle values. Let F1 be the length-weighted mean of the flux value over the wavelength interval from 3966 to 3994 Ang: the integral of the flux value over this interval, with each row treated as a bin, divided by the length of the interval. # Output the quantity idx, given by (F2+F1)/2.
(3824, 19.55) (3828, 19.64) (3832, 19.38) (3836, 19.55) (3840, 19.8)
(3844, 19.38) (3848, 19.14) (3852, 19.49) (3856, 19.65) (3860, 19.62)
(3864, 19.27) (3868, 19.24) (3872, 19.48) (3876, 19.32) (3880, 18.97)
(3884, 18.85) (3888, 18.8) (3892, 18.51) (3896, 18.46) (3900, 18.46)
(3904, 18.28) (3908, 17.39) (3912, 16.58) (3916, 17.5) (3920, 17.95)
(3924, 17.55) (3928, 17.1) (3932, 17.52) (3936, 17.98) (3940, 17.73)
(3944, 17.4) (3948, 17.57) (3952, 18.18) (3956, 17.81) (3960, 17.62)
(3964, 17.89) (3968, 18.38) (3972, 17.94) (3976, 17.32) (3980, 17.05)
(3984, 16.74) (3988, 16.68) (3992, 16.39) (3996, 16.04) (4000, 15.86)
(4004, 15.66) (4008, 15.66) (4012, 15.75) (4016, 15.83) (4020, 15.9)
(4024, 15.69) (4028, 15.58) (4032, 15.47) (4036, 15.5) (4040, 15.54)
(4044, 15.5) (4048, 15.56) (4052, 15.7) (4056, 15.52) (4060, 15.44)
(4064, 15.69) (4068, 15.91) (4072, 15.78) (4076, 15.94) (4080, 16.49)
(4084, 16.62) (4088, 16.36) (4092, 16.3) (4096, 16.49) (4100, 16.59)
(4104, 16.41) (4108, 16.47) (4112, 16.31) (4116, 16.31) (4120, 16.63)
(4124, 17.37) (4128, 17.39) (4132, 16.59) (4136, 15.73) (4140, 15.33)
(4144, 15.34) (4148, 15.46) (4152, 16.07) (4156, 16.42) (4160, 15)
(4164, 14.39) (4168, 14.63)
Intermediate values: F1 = 17.2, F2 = 16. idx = 16.4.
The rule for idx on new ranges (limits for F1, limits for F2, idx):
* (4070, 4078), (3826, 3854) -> 17.7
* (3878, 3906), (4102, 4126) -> 17.5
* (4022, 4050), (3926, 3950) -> 16.5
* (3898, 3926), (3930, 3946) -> 17.6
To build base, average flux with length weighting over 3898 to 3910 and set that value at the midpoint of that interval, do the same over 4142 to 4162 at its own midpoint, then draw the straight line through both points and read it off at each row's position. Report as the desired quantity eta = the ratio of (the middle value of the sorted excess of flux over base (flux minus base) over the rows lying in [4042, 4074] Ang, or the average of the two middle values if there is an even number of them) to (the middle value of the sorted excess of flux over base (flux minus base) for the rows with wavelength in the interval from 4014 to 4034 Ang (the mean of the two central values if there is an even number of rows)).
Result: 0.8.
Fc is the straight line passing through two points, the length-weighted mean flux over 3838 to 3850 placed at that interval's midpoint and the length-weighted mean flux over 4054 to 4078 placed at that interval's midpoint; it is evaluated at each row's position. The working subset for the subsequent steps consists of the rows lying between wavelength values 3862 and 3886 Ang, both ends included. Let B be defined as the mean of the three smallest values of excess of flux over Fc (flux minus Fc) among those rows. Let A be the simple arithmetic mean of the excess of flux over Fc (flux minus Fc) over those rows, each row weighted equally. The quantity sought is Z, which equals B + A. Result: 0.4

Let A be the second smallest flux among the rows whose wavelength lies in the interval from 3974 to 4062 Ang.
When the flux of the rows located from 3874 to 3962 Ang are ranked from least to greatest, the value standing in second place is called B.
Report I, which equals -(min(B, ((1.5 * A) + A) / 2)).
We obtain -17.1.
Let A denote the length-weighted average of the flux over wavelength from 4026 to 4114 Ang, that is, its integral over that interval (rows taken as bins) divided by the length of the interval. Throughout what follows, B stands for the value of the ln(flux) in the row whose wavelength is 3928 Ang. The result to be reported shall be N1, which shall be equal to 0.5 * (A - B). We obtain 6.6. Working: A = 16.0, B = 2.84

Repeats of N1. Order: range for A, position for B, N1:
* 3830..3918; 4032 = 8.1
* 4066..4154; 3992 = 6.7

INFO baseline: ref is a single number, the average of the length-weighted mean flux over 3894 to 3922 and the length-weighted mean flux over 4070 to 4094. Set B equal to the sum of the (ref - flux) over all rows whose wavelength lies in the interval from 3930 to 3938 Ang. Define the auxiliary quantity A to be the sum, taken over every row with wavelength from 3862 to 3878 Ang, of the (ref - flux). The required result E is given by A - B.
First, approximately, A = -9.2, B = -1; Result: -7.8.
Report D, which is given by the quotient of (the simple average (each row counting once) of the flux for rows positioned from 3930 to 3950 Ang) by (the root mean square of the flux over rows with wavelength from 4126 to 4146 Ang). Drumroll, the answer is 1.10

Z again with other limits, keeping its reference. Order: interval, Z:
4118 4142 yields 3.2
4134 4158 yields 2.3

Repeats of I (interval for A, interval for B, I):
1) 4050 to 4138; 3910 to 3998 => -16.4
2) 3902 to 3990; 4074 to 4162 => -15.3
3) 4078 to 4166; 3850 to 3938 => -17.1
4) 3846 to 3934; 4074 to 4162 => -15.3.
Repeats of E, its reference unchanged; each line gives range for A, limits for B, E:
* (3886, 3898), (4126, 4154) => -12.0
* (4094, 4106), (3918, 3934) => 3.6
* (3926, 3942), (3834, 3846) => 5.4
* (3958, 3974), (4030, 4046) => -9.8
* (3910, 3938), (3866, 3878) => 4.0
